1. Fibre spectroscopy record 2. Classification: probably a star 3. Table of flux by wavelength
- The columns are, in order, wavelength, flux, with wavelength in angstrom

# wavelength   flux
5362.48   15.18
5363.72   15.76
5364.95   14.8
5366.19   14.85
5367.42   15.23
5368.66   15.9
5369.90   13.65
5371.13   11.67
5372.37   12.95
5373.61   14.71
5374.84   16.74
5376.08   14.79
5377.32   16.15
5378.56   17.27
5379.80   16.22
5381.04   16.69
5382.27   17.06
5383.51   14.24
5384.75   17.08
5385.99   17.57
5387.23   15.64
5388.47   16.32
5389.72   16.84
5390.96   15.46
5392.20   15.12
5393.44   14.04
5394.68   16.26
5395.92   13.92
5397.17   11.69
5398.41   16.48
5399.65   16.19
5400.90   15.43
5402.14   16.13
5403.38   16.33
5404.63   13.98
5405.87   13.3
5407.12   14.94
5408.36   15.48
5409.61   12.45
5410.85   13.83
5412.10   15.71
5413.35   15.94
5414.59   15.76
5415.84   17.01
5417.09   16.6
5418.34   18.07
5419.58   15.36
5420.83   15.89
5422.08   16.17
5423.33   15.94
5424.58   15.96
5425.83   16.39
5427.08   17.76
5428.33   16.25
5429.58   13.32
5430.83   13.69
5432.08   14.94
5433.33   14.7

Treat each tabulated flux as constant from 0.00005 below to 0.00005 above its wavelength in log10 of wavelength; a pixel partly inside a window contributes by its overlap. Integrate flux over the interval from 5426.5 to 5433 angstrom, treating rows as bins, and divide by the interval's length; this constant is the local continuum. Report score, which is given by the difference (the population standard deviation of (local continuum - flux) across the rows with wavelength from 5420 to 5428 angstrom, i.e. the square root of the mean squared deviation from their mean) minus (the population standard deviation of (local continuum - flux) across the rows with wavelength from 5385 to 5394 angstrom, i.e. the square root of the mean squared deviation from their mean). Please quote -0.43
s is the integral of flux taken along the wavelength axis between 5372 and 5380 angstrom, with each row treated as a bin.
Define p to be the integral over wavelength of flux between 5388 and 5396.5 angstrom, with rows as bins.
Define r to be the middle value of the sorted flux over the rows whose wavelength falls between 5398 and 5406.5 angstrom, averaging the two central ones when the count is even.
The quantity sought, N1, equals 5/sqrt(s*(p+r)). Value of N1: 0.0369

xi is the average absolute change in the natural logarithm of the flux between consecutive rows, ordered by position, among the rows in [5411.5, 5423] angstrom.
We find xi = 0.053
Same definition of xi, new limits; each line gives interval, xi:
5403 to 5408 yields 0.107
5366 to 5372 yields 0.094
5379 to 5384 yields 0.077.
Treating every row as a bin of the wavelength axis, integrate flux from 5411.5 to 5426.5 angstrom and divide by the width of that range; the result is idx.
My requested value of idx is 16.2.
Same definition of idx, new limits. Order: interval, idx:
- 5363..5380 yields 15.0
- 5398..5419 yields 15.5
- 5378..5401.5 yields 15.8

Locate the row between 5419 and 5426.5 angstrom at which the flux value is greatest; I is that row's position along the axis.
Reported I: 5425.83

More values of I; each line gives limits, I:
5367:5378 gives 5374.84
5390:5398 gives 5394.68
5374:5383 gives 5378.56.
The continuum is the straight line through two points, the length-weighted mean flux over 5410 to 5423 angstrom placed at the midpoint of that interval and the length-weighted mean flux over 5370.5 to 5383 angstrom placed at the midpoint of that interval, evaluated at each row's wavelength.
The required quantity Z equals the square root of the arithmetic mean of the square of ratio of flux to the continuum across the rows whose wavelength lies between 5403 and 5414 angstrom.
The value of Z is 0.93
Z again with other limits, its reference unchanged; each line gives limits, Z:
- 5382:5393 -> 1.04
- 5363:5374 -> 0.94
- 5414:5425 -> 1.02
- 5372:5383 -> 1.03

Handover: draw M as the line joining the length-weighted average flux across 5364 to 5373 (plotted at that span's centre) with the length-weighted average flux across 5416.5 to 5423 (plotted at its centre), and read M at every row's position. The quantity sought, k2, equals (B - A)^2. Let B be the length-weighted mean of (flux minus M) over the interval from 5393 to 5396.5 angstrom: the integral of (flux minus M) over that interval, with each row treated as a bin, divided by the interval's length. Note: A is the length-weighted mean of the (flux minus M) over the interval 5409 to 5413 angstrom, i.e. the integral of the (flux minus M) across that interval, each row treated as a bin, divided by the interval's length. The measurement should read 2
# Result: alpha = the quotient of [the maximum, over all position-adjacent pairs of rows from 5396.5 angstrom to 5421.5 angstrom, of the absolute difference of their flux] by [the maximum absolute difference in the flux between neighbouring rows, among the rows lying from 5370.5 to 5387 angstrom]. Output 1.69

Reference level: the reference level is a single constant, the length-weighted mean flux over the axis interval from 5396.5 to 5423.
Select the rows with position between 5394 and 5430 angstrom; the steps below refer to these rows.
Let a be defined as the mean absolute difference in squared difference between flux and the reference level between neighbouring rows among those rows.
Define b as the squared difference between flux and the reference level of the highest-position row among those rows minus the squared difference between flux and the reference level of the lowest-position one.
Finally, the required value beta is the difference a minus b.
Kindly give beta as -0.4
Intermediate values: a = 2.99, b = 3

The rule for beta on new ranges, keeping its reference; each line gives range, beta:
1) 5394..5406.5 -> -0.1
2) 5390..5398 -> -10.4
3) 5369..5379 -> 3.7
